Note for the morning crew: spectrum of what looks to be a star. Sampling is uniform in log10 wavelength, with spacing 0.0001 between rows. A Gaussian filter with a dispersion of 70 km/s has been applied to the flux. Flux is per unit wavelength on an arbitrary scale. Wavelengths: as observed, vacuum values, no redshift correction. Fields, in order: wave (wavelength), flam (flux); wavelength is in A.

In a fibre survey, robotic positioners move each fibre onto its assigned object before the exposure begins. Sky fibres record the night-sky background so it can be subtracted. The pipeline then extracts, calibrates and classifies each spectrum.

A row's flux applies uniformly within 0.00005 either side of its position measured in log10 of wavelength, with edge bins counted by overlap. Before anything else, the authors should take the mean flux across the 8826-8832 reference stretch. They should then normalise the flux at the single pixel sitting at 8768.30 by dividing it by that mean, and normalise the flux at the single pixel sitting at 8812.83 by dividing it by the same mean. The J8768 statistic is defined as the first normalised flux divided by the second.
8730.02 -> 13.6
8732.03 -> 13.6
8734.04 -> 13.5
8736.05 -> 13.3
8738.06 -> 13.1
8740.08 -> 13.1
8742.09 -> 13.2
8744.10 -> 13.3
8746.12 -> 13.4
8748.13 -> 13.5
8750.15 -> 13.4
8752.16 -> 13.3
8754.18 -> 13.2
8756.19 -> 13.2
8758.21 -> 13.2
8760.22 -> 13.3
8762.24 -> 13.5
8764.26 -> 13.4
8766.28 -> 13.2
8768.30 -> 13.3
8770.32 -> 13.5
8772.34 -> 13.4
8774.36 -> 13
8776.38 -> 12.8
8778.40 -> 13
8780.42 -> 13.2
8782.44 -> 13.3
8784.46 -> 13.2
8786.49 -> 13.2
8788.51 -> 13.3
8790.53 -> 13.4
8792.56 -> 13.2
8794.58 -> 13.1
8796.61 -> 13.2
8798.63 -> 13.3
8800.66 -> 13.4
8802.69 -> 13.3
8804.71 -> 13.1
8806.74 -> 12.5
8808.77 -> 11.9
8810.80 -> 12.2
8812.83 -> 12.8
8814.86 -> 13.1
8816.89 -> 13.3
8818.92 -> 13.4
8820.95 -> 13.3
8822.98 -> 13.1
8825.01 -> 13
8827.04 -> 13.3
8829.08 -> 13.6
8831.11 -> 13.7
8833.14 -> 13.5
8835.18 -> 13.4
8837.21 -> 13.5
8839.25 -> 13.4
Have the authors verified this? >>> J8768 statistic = 1.04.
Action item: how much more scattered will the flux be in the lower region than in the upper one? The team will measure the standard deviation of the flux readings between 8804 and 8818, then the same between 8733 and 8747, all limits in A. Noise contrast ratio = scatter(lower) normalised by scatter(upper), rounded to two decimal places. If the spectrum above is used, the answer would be 0.29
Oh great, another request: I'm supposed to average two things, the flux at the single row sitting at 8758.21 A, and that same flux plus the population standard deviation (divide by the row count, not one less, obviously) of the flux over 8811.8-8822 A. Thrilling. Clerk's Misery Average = 13.3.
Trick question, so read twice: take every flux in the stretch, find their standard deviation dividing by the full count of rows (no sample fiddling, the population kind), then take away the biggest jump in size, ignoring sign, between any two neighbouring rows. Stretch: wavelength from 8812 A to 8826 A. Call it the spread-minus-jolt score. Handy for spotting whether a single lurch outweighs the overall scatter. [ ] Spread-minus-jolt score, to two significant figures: -0.11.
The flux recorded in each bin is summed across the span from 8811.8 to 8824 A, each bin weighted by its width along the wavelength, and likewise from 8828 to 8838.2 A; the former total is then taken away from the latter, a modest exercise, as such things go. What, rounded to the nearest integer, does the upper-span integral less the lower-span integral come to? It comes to -23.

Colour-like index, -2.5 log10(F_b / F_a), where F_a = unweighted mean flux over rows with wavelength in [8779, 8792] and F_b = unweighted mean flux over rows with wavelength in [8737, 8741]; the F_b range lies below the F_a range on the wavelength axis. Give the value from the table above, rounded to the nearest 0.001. 0.014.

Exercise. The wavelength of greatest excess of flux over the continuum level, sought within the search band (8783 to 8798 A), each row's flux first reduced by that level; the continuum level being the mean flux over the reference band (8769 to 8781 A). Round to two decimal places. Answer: 8790.53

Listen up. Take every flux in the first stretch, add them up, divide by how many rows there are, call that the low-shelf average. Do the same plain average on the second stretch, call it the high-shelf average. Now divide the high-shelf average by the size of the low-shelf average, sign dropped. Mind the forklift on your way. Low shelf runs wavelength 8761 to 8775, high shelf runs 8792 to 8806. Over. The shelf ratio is 0.99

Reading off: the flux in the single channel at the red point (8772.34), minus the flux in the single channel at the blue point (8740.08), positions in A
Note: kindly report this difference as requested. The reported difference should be 0.3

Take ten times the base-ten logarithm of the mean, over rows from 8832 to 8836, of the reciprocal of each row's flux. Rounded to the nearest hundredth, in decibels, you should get -11.29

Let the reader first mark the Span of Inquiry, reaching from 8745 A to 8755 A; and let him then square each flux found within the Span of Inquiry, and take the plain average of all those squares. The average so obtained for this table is 178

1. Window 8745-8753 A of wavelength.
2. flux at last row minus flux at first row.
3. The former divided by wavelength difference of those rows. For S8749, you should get -0.02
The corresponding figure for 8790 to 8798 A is -0.03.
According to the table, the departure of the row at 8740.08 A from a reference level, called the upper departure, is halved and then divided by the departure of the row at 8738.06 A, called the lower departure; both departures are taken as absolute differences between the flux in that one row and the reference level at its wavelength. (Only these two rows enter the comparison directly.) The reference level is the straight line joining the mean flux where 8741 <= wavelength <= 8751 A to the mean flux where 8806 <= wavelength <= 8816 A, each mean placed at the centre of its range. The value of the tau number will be 0.46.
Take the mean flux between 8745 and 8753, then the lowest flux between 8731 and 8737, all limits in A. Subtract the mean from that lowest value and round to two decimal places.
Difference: -0.10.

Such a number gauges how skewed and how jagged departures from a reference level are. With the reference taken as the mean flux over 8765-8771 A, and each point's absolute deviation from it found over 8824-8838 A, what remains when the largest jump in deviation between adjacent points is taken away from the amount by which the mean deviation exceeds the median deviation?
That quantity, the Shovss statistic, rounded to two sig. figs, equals -0.27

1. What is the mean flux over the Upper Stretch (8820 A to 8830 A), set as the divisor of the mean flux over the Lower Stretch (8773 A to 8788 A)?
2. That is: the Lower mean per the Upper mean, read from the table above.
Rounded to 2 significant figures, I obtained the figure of 0.99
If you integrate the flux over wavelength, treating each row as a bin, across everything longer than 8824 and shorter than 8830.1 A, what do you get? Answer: 81.1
